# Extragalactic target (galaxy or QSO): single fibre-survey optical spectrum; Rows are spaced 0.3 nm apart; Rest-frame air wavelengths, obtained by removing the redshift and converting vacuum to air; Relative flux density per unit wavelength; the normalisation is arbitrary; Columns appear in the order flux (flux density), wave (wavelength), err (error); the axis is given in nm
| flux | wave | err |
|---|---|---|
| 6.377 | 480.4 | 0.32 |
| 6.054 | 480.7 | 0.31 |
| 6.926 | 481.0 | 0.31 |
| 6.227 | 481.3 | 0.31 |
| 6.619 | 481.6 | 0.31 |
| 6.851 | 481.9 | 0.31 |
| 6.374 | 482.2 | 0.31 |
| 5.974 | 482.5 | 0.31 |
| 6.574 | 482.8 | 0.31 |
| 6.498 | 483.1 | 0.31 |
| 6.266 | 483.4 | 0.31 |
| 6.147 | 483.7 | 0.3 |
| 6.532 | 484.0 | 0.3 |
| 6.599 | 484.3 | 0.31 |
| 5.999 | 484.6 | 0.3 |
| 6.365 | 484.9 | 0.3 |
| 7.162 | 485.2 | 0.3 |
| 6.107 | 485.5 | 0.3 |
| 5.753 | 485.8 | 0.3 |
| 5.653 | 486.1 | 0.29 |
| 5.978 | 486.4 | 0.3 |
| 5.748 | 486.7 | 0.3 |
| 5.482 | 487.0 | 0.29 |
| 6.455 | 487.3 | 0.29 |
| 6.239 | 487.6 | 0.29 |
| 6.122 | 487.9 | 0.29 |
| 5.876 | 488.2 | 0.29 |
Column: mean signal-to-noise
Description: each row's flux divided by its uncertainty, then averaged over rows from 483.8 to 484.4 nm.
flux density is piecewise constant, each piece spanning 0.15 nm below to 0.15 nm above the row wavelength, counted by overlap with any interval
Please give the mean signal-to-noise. 21.5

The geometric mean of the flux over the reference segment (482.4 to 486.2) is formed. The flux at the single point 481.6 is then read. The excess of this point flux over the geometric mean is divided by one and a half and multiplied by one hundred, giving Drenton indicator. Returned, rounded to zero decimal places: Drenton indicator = 23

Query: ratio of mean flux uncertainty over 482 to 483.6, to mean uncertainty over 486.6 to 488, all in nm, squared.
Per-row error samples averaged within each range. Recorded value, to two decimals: 1.13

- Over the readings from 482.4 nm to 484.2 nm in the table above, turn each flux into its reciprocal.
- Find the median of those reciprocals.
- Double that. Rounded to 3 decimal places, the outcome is 0.313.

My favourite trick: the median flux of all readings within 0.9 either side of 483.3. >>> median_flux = 6.38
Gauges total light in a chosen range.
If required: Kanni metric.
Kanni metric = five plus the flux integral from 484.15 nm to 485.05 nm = 10.7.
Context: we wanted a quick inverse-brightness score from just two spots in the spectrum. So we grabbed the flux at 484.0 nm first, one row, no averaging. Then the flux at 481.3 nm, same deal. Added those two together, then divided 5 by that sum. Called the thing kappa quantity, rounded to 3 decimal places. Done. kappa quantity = 0.392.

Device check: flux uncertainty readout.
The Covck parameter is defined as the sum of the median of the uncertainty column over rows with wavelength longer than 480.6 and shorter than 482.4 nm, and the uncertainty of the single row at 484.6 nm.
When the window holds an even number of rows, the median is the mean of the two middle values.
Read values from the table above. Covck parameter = 0.610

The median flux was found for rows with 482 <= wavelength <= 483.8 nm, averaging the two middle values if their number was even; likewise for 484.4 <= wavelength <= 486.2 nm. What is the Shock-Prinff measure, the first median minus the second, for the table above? 0.27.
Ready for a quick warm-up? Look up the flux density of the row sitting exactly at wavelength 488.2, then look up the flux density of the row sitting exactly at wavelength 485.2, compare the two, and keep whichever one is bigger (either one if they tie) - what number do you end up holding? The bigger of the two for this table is 7.16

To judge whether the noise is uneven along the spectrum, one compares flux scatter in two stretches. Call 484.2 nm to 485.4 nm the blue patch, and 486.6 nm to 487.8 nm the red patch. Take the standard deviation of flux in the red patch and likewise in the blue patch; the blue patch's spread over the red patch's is 1.10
